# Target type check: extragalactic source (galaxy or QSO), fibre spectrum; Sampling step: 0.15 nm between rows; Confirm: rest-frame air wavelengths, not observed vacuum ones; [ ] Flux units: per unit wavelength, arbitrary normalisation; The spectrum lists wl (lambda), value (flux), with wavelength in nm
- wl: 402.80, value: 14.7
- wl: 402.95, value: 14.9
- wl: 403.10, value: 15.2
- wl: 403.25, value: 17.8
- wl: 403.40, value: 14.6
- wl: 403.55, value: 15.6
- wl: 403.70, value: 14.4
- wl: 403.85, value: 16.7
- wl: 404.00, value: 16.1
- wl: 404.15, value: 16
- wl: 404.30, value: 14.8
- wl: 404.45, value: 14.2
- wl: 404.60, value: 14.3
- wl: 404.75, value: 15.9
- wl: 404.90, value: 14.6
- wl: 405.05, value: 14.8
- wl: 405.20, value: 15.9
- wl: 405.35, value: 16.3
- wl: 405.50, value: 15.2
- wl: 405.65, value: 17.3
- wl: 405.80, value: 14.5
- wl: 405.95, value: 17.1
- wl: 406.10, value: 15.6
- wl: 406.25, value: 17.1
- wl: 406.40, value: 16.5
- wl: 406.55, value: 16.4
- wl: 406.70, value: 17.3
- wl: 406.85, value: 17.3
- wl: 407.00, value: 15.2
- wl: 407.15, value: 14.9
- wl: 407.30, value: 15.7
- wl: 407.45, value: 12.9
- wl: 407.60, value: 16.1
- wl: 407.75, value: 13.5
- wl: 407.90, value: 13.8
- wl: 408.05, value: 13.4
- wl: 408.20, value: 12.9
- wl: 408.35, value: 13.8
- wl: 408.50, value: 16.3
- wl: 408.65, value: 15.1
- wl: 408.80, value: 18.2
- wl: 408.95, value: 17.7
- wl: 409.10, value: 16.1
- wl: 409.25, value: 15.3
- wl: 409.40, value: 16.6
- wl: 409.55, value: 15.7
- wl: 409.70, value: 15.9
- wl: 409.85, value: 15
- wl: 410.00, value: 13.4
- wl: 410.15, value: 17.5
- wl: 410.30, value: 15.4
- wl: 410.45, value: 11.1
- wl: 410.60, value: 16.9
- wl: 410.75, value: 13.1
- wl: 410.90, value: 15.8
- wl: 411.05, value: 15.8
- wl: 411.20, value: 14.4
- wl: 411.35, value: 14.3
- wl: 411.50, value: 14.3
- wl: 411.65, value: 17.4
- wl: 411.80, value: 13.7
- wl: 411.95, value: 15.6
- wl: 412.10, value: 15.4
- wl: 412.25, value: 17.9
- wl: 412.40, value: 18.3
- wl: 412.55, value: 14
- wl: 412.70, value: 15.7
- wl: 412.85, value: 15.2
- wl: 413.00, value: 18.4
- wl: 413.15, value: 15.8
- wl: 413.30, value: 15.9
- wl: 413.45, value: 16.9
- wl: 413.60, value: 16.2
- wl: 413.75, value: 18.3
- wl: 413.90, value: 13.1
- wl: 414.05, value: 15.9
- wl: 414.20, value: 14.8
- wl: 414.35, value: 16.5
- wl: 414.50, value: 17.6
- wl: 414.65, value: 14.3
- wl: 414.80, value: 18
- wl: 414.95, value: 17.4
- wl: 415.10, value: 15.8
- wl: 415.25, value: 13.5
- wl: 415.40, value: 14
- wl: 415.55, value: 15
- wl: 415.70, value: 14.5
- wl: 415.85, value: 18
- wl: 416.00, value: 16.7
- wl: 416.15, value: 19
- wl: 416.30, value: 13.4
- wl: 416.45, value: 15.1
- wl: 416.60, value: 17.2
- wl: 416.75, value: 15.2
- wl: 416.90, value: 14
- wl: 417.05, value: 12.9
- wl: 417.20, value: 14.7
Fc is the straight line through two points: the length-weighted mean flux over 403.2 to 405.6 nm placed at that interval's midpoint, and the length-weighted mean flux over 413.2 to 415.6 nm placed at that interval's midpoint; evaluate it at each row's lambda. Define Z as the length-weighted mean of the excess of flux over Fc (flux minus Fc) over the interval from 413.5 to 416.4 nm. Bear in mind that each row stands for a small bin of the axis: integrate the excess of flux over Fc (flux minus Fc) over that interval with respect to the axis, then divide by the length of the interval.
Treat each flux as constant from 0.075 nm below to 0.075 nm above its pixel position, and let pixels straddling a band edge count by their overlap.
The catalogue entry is 0.0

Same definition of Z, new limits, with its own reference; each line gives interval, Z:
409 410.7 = -0.3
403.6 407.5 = 0.2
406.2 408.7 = -0.4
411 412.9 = -0.2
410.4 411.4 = -1.1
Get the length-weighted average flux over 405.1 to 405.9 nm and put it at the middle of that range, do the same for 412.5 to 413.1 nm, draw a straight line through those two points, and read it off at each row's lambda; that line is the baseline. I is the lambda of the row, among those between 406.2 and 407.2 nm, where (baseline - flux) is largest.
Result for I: 407.15 nm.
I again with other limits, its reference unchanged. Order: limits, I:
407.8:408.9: 408.20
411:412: 411.80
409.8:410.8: 410.45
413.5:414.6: 413.90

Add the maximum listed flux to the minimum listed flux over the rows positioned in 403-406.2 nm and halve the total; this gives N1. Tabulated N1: 16.0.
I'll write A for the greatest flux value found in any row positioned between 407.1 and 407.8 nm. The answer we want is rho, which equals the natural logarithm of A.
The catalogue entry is 2.78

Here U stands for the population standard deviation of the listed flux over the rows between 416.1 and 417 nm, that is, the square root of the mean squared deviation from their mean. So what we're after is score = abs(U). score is 1.9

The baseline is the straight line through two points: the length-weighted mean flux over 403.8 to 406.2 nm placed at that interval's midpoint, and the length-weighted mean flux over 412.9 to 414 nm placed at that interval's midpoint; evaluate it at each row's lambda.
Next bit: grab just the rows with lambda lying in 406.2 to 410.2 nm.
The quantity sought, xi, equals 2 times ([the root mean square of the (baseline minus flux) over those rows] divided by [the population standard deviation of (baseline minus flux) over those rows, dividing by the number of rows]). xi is 2.05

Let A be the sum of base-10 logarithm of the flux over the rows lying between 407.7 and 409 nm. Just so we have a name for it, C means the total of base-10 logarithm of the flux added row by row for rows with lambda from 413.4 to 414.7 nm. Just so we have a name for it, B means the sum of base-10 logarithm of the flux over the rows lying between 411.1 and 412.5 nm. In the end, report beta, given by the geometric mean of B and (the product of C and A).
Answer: 34.99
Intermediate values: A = 10.5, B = 10.7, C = 10.8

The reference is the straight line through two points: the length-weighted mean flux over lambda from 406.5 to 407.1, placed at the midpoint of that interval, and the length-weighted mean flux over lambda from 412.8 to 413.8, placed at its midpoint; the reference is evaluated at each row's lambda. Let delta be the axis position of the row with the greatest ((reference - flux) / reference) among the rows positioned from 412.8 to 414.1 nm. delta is 413.90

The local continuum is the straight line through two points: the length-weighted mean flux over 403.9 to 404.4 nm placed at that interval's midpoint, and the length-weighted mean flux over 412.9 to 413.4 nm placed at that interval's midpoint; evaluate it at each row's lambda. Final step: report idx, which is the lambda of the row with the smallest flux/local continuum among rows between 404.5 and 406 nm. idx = 404.60 nm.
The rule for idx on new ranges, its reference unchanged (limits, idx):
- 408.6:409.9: 409.85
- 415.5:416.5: 416.30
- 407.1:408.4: 408.20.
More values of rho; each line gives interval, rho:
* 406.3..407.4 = 2.85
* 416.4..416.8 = 2.84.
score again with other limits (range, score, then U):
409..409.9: 0.5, 0.5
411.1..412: 1.2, 1.2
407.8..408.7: 1.1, 1.1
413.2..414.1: 1.6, 1.6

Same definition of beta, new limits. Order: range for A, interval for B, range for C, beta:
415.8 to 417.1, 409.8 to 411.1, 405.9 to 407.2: 35.13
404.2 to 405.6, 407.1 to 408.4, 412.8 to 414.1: 34.51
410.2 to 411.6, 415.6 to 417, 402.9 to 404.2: 34.81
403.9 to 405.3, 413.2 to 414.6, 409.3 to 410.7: 35.00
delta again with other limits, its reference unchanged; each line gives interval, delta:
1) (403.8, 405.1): 404.45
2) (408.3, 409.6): 408.35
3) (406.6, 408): 407.45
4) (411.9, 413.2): 412.55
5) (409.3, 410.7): 410.45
